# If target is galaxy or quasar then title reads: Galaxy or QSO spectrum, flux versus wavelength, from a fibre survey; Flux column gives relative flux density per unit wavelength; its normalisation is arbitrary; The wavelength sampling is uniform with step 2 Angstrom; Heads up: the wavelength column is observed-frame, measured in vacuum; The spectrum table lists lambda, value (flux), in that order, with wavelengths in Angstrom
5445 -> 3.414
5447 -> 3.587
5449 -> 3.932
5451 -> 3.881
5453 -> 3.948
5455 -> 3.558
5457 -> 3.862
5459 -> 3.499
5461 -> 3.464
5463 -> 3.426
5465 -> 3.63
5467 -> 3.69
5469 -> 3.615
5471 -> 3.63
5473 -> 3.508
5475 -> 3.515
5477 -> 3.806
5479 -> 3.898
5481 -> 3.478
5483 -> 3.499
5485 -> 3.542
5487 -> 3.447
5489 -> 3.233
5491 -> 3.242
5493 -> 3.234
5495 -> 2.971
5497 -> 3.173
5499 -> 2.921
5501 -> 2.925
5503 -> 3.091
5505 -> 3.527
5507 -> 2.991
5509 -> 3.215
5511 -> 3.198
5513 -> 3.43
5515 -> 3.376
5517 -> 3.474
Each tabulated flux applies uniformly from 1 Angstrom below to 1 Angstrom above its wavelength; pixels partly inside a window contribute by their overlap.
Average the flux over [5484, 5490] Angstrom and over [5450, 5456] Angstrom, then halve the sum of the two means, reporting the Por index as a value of 3.60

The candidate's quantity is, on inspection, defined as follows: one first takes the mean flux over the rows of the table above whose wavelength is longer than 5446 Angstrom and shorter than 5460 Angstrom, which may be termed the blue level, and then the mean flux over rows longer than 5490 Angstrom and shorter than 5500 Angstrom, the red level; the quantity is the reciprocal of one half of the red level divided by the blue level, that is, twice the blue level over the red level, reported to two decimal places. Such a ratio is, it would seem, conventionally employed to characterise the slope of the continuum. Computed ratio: 2.41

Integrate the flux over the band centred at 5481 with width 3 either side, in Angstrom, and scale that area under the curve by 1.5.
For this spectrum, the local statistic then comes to 32.6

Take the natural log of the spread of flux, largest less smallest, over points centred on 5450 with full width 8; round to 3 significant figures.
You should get -1.02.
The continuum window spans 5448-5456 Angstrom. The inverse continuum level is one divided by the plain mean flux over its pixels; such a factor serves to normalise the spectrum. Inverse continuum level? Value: 0.261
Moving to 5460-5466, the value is 0.285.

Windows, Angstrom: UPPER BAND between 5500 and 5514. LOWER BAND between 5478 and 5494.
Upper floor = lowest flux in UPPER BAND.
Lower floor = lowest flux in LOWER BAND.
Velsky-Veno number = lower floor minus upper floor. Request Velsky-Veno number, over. 0.31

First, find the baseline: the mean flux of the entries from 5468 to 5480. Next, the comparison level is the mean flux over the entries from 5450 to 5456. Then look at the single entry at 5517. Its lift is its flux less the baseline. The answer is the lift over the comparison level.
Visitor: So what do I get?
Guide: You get -0.050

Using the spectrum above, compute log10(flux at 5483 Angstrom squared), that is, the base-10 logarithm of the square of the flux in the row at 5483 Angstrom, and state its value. 1.09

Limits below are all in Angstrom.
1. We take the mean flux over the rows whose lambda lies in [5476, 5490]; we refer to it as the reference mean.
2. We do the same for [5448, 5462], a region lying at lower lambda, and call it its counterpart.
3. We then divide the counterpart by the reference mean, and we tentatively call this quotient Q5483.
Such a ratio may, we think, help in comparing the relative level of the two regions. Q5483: 1.05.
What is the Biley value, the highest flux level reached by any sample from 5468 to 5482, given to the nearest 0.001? 3.898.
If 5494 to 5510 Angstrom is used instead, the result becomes 3.527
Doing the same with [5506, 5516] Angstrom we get 3.430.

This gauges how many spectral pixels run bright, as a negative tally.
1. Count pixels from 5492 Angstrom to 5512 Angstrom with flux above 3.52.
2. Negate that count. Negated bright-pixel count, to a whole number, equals -1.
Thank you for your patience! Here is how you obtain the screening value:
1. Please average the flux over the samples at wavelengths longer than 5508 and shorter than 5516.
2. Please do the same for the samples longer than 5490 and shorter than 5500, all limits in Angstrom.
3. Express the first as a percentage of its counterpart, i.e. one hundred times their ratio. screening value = 106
